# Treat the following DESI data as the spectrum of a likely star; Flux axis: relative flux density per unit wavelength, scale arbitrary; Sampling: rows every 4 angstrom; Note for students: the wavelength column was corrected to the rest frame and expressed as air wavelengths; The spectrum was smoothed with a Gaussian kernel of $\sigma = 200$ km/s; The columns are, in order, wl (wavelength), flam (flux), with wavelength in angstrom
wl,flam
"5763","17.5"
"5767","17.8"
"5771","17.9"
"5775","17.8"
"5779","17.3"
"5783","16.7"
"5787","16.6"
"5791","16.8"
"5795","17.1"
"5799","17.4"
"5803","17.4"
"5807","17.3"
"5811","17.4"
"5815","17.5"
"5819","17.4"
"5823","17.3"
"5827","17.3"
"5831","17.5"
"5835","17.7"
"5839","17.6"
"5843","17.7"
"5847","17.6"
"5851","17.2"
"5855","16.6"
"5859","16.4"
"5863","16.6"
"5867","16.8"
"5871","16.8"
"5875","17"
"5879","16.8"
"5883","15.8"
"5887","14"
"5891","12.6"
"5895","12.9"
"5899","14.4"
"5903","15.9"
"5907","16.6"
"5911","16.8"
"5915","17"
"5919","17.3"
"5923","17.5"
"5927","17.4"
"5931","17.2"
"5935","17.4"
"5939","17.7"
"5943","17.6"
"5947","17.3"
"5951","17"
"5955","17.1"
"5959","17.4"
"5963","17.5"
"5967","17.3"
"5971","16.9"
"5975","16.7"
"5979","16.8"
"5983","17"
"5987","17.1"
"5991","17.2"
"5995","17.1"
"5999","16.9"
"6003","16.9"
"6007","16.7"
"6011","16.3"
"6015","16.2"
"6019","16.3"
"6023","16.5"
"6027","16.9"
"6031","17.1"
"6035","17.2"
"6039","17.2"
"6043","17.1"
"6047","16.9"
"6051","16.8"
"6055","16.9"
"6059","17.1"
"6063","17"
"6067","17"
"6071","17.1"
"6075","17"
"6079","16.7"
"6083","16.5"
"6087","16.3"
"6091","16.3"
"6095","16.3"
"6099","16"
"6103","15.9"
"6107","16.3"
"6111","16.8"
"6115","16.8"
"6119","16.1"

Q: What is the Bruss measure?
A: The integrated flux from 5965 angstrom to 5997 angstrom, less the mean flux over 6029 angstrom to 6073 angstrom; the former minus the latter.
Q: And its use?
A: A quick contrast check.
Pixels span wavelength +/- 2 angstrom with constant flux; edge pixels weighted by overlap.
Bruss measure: 527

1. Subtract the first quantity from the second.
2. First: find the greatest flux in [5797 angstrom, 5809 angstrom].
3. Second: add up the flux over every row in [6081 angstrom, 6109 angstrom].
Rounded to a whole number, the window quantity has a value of 96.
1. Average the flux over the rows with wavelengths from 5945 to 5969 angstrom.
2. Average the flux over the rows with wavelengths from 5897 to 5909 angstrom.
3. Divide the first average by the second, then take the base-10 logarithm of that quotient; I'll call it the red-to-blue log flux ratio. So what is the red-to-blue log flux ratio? 0.043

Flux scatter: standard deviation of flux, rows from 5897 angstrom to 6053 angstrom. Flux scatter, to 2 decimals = 0.57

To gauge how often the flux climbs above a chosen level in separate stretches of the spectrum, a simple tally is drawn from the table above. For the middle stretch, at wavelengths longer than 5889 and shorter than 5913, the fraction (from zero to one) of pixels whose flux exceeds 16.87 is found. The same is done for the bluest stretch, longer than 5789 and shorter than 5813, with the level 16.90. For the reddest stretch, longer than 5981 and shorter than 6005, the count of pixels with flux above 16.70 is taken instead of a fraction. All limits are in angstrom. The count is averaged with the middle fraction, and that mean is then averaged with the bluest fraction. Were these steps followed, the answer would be 1.9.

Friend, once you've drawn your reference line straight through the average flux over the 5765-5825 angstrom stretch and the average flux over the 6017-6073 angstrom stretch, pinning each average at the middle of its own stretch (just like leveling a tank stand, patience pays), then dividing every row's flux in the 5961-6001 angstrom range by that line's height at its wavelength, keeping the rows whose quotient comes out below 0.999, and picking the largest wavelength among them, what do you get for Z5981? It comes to 5999 angstrom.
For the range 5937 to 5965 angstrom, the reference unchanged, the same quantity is 5951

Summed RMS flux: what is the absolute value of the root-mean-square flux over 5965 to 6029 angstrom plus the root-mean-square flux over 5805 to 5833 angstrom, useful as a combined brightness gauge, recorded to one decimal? 34.2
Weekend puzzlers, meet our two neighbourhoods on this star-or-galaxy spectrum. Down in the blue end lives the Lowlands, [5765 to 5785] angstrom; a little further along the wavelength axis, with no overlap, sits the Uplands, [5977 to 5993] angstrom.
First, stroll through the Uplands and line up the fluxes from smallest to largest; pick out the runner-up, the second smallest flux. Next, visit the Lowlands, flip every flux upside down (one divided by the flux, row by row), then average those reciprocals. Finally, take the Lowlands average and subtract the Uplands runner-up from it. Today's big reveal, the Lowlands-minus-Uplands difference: -16.94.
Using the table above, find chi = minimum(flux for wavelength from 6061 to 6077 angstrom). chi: 17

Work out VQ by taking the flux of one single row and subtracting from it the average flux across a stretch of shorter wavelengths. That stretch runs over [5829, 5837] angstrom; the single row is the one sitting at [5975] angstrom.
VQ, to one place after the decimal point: -0.9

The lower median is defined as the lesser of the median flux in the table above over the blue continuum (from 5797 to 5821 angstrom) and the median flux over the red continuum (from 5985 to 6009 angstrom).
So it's 17.0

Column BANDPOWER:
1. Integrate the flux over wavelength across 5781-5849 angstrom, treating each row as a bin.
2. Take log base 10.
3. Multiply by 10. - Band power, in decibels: 30.7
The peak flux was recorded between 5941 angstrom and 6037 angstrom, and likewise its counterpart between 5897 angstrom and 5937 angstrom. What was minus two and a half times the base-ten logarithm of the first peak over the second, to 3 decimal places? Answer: -0.006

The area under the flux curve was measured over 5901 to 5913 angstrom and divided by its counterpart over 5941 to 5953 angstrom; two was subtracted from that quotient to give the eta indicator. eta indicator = -1.05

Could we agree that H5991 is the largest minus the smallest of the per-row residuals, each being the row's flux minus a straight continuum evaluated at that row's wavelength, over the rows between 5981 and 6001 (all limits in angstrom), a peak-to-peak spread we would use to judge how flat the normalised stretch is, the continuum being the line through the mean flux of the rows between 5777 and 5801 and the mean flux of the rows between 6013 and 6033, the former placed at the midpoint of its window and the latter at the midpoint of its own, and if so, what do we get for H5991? 0.3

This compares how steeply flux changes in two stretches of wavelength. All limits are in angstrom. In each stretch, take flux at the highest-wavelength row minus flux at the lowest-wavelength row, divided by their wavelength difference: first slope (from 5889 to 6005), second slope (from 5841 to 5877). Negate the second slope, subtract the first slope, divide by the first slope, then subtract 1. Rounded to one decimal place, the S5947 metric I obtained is -1.4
